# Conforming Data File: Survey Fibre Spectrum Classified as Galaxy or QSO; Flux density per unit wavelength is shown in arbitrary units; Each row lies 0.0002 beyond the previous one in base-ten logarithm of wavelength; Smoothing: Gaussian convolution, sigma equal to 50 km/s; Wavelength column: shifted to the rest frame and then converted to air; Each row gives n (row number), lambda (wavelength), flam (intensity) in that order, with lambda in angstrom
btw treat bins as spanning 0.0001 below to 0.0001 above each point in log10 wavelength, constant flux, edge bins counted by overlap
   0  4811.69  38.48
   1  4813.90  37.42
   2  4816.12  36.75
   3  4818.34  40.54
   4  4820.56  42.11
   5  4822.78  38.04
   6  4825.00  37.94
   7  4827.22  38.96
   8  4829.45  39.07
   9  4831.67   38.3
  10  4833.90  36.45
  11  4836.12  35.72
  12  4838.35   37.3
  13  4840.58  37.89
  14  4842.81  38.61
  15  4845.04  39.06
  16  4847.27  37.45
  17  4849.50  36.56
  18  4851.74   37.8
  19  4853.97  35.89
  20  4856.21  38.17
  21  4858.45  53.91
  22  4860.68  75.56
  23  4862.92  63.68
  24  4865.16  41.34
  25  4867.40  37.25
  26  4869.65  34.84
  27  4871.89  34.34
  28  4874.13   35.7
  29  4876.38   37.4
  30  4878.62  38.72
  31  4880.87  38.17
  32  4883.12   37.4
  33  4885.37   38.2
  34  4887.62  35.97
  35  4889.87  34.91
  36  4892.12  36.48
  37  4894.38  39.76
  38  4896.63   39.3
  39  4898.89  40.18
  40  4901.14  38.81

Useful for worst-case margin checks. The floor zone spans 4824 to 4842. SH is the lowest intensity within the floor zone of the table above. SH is 35.72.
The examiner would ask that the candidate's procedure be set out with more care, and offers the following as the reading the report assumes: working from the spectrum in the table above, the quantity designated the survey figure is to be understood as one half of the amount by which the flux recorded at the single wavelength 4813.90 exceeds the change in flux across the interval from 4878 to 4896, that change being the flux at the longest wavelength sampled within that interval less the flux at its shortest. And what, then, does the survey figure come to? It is 18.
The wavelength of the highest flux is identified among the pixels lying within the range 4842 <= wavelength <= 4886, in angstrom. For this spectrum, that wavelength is 4860.68 angstrom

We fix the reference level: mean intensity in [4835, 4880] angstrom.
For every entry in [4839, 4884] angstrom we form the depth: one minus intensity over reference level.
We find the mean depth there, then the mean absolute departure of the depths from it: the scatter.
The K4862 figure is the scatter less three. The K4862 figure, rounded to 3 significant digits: -2.83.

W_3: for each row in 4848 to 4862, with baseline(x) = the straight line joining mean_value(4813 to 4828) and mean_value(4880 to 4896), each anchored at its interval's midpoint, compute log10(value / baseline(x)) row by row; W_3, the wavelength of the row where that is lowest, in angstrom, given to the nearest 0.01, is 4853.97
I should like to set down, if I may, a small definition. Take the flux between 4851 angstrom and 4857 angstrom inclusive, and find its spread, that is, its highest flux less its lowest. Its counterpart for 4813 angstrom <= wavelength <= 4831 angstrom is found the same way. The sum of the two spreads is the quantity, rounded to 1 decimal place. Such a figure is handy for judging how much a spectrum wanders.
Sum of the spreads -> 7.6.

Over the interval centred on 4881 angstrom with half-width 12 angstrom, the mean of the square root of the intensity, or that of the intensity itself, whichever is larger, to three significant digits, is 36.6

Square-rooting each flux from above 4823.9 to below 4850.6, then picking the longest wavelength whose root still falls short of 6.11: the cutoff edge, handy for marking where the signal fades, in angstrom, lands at 4849.50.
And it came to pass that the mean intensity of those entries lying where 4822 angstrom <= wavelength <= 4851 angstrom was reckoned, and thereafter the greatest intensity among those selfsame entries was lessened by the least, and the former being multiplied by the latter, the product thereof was 127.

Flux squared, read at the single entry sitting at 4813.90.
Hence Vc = 1400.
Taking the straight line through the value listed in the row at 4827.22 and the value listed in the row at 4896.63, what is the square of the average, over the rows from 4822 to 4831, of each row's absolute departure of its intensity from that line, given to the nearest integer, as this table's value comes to 0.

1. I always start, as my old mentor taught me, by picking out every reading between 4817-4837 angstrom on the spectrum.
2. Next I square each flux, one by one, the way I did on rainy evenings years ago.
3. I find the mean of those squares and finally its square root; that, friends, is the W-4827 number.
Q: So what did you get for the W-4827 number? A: 39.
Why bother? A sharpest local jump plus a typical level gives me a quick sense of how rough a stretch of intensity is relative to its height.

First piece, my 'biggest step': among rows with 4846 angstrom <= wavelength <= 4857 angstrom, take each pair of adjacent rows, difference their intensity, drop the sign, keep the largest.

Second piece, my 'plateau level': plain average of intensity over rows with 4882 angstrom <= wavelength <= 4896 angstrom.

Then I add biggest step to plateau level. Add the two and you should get 39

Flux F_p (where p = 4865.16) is 41.34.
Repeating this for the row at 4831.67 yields 38.3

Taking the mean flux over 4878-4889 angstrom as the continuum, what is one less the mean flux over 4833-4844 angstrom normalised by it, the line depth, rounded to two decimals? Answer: 0.01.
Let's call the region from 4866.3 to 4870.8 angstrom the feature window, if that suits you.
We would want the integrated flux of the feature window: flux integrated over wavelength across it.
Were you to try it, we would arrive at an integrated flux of 162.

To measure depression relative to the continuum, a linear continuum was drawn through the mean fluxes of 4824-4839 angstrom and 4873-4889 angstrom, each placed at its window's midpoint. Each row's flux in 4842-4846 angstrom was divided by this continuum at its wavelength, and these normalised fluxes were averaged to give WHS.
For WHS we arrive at 1.03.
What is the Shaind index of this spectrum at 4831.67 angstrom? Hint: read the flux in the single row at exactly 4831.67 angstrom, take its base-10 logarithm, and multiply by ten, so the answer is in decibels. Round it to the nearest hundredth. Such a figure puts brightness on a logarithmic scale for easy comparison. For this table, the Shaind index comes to 15.83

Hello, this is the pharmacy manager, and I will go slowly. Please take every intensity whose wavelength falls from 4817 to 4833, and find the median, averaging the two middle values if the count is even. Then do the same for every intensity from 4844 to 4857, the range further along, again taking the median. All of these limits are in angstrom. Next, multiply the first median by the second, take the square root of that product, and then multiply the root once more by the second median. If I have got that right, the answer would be 1441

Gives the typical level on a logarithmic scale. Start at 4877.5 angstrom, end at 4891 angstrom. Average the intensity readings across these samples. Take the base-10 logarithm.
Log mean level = 1.57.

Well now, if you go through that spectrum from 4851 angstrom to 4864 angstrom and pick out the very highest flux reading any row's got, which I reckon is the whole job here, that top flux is 75.56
